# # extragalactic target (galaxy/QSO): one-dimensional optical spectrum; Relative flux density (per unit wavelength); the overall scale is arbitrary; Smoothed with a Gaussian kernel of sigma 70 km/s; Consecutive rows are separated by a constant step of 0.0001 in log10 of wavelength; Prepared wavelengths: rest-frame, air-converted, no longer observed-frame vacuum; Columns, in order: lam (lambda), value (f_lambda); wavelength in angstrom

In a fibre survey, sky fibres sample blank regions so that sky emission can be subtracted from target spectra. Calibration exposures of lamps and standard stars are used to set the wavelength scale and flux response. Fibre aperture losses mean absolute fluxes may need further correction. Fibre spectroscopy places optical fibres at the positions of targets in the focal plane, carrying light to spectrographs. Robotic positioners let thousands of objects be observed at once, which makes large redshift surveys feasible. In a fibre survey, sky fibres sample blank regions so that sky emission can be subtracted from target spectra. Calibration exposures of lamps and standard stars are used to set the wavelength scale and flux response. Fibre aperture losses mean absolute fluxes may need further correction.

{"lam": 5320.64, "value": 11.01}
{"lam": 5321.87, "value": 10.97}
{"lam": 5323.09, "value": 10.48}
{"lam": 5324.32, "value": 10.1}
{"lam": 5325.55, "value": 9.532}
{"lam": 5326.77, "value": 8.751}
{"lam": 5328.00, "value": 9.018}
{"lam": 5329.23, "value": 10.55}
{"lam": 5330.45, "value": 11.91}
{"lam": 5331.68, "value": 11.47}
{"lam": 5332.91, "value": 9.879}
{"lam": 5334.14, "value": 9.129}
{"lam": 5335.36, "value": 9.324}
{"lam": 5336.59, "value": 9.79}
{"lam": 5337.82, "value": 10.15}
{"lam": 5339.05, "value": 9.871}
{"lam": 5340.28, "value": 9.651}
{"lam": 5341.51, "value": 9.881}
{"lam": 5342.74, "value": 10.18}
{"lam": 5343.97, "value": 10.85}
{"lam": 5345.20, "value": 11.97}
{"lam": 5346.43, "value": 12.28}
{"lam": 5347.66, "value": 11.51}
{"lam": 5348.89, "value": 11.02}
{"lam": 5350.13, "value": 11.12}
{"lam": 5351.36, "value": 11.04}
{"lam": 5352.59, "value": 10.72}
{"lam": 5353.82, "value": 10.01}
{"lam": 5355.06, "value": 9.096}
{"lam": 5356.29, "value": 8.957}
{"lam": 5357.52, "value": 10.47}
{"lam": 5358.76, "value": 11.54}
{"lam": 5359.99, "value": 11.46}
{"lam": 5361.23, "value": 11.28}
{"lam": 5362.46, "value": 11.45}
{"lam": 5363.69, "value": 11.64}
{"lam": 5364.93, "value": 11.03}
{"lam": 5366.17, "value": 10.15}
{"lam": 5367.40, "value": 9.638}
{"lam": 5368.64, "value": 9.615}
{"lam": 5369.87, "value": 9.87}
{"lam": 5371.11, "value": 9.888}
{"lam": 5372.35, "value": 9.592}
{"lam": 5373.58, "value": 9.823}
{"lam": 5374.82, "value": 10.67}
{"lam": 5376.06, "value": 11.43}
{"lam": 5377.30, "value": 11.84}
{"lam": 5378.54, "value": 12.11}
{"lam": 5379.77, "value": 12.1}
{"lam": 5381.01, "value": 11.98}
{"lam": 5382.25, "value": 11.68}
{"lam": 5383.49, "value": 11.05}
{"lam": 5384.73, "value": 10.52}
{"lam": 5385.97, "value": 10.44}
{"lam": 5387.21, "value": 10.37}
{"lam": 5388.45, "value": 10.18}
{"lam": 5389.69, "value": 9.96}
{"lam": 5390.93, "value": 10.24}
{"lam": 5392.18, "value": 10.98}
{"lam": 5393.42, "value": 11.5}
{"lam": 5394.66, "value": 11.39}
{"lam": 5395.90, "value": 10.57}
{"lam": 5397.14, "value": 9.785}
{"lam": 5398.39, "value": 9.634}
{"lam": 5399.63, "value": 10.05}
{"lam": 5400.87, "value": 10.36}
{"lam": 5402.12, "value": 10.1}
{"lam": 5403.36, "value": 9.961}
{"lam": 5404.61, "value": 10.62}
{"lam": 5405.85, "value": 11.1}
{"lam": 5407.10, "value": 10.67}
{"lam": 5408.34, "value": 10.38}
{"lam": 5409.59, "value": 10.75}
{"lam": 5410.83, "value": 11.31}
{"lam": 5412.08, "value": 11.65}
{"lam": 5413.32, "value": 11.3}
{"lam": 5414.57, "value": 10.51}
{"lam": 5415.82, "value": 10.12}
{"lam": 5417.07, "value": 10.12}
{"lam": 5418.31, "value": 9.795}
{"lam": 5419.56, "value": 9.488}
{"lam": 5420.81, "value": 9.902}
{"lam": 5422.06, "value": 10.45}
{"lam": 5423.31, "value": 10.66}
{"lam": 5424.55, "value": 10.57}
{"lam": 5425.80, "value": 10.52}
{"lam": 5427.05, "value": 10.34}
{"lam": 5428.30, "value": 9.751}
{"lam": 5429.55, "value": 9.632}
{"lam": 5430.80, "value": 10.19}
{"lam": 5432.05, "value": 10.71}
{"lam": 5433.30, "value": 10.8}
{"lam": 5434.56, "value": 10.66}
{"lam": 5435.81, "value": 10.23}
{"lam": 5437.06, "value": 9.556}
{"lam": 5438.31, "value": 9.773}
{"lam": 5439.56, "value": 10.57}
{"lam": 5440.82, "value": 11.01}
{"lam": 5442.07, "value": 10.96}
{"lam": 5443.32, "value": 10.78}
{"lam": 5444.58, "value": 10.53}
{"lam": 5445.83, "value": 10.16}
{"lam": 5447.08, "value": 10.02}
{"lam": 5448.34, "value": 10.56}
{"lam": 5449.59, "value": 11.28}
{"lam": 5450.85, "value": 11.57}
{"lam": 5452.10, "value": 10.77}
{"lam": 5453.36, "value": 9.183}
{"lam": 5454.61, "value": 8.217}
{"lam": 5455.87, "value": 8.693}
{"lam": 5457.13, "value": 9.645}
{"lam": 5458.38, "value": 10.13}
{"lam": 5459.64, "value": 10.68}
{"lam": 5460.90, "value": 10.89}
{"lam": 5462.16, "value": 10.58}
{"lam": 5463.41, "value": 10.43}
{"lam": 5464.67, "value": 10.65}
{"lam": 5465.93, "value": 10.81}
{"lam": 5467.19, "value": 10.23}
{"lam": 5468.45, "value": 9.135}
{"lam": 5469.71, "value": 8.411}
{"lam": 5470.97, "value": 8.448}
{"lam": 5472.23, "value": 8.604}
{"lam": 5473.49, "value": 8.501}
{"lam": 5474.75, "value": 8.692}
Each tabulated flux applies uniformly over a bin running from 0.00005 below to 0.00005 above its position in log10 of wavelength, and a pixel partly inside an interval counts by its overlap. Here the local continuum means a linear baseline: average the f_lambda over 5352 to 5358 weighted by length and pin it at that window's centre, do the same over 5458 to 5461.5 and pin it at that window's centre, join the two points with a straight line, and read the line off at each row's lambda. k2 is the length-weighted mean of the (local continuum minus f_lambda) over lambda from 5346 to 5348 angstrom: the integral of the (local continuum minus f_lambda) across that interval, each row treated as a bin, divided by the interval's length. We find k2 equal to -2.1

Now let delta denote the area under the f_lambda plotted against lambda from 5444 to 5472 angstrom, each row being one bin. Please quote 281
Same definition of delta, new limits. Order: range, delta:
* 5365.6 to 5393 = 292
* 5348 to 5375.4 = 287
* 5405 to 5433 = 293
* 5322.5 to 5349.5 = 279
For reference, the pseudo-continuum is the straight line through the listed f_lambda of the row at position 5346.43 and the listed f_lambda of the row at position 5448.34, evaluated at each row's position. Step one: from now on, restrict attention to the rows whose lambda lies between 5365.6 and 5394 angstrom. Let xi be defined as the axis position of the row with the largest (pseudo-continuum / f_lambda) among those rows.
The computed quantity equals 5368.64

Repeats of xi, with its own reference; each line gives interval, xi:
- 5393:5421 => 5398.39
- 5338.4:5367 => 5356.29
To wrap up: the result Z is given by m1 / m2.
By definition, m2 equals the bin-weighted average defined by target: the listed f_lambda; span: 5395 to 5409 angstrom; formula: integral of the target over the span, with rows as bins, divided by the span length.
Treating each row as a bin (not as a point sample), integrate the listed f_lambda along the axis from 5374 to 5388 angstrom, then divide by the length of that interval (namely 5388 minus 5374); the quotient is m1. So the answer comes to 1.09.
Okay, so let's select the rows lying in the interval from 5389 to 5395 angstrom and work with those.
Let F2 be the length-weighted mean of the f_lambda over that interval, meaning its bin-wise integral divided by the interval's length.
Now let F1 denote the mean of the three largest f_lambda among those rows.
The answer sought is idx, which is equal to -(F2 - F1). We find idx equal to 0.52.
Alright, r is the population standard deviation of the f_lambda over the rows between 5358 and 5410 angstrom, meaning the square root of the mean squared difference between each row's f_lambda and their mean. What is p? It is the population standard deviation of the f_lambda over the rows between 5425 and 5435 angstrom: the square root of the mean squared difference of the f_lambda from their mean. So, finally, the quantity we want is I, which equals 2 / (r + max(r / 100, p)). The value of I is 1.72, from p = 0.4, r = 0.75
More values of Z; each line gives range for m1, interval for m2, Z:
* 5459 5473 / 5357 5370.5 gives 0.92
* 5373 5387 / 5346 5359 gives 1.05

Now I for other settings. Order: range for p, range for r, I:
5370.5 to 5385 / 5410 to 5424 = 1.28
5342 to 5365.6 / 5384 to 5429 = 1.44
